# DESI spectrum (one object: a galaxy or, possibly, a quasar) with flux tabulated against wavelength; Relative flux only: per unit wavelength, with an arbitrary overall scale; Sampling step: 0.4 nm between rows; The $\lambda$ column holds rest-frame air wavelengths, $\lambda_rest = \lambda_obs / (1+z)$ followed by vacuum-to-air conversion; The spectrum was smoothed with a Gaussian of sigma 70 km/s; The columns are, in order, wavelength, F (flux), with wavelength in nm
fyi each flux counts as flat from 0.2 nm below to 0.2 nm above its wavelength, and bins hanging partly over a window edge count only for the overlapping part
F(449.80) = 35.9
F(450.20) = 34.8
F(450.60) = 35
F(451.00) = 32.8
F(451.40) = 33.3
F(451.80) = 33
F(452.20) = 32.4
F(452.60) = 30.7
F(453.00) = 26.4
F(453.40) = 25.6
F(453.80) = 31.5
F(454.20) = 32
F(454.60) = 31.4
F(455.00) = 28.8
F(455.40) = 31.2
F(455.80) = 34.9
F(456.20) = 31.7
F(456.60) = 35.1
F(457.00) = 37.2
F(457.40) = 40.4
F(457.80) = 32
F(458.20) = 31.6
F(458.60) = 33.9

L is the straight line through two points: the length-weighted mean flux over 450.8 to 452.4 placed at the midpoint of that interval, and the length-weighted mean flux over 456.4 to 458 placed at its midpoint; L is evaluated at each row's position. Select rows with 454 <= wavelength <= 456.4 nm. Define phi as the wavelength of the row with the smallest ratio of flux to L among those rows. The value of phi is 455.00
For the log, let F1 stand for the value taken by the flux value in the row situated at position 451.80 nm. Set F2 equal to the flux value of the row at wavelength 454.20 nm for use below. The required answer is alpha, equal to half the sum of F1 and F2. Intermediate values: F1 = 33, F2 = 32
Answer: 32.5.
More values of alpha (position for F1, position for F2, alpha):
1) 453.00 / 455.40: 28.8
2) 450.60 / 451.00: 33.9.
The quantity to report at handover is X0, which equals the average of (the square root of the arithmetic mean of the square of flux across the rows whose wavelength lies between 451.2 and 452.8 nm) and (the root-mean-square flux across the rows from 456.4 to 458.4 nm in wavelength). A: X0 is 33.9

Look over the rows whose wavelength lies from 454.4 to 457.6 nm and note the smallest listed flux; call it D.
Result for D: 28.8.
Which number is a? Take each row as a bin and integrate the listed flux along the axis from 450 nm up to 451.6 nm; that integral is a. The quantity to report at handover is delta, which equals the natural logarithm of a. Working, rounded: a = 54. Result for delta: 4.00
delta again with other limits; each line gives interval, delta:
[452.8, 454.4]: 3.83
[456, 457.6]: 4.06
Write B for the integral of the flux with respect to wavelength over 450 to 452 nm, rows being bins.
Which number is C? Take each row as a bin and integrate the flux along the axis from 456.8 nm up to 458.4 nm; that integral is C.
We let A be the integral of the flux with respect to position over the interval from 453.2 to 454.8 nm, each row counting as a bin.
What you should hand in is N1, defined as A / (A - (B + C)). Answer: -0.64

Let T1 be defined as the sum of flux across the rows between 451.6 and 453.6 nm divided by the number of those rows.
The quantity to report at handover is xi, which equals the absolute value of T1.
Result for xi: 30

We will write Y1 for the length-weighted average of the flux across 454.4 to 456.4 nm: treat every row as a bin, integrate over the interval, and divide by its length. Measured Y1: 31.6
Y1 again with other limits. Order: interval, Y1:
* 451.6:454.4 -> 30.2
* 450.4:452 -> 33.5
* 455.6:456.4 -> 33.3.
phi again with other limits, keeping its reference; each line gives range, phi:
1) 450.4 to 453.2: 453.00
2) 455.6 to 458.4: 458.20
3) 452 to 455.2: 453.40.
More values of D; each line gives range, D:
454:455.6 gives 28.8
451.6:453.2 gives 26.4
